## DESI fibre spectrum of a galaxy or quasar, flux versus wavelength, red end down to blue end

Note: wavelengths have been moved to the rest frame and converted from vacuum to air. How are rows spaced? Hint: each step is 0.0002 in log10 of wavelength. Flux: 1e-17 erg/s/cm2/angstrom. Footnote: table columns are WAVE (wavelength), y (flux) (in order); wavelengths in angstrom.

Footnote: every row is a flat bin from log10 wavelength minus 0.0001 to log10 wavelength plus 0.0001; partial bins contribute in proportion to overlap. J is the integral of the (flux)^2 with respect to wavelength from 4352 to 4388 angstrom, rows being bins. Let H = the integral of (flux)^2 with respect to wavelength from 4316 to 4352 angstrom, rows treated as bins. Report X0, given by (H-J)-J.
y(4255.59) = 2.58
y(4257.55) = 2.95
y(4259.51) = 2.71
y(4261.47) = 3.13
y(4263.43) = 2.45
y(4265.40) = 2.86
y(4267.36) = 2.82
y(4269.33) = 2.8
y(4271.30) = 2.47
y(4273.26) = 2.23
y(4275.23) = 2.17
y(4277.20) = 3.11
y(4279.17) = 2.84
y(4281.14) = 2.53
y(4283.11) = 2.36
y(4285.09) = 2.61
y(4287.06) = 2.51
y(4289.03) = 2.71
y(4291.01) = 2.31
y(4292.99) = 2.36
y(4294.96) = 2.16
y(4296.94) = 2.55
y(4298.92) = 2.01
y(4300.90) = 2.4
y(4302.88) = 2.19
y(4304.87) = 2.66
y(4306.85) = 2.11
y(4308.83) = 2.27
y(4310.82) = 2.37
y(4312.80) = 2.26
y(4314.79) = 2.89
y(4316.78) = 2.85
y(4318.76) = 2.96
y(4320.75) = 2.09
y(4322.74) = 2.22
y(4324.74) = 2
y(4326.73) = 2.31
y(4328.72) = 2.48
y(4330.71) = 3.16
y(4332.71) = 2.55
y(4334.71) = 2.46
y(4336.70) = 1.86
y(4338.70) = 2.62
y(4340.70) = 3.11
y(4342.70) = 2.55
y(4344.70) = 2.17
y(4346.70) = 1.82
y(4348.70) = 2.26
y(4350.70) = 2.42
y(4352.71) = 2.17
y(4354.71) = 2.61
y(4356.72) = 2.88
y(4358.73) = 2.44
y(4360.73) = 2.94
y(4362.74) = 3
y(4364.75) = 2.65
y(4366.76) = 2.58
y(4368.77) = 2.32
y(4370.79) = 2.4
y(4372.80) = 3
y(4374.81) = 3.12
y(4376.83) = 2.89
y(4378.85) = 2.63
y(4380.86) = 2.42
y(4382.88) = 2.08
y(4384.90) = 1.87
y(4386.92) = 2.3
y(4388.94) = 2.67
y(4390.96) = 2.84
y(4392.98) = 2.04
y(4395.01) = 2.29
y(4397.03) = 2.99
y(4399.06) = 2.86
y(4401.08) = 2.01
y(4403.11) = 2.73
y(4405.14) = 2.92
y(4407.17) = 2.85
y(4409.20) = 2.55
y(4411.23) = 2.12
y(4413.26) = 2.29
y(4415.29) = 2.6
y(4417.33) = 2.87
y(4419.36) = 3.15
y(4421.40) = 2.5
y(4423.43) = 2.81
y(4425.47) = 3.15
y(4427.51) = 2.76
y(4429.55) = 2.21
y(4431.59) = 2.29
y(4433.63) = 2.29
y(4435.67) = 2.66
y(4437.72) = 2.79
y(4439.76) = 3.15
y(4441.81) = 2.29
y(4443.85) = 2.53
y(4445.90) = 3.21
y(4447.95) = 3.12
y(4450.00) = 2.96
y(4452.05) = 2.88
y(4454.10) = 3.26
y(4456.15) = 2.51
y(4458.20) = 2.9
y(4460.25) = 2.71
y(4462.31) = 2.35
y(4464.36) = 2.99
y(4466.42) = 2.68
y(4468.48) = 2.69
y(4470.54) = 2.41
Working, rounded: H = 219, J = 243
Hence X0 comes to -267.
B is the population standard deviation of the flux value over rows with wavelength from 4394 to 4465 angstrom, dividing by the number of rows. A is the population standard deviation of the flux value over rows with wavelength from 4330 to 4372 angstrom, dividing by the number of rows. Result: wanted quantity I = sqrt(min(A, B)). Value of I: 0.58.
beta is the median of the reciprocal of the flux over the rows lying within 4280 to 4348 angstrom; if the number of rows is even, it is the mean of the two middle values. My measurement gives 0.42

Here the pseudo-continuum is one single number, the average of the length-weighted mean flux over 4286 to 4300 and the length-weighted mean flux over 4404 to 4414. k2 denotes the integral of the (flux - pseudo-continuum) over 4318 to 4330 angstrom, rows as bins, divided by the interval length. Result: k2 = -0.11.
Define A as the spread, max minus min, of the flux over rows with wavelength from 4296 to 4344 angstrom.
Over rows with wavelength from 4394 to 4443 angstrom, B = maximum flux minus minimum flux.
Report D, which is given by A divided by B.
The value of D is 1.14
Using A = 1.30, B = 1.14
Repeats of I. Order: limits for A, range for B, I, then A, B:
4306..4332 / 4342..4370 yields 0.56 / 0.363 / 0.317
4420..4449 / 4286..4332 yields 0.56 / 0.346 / 0.309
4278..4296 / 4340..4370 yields 0.45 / 0.201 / 0.344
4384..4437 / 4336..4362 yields 0.59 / 0.353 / 0.379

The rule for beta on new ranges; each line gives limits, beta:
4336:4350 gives 0.44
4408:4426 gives 0.38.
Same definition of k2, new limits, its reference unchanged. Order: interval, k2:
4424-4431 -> 0.22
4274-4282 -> 0.19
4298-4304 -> -0.25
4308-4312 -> -0.15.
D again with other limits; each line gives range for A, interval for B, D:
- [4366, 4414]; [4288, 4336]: 1.08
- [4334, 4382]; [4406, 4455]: 1.14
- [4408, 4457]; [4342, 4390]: 0.88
